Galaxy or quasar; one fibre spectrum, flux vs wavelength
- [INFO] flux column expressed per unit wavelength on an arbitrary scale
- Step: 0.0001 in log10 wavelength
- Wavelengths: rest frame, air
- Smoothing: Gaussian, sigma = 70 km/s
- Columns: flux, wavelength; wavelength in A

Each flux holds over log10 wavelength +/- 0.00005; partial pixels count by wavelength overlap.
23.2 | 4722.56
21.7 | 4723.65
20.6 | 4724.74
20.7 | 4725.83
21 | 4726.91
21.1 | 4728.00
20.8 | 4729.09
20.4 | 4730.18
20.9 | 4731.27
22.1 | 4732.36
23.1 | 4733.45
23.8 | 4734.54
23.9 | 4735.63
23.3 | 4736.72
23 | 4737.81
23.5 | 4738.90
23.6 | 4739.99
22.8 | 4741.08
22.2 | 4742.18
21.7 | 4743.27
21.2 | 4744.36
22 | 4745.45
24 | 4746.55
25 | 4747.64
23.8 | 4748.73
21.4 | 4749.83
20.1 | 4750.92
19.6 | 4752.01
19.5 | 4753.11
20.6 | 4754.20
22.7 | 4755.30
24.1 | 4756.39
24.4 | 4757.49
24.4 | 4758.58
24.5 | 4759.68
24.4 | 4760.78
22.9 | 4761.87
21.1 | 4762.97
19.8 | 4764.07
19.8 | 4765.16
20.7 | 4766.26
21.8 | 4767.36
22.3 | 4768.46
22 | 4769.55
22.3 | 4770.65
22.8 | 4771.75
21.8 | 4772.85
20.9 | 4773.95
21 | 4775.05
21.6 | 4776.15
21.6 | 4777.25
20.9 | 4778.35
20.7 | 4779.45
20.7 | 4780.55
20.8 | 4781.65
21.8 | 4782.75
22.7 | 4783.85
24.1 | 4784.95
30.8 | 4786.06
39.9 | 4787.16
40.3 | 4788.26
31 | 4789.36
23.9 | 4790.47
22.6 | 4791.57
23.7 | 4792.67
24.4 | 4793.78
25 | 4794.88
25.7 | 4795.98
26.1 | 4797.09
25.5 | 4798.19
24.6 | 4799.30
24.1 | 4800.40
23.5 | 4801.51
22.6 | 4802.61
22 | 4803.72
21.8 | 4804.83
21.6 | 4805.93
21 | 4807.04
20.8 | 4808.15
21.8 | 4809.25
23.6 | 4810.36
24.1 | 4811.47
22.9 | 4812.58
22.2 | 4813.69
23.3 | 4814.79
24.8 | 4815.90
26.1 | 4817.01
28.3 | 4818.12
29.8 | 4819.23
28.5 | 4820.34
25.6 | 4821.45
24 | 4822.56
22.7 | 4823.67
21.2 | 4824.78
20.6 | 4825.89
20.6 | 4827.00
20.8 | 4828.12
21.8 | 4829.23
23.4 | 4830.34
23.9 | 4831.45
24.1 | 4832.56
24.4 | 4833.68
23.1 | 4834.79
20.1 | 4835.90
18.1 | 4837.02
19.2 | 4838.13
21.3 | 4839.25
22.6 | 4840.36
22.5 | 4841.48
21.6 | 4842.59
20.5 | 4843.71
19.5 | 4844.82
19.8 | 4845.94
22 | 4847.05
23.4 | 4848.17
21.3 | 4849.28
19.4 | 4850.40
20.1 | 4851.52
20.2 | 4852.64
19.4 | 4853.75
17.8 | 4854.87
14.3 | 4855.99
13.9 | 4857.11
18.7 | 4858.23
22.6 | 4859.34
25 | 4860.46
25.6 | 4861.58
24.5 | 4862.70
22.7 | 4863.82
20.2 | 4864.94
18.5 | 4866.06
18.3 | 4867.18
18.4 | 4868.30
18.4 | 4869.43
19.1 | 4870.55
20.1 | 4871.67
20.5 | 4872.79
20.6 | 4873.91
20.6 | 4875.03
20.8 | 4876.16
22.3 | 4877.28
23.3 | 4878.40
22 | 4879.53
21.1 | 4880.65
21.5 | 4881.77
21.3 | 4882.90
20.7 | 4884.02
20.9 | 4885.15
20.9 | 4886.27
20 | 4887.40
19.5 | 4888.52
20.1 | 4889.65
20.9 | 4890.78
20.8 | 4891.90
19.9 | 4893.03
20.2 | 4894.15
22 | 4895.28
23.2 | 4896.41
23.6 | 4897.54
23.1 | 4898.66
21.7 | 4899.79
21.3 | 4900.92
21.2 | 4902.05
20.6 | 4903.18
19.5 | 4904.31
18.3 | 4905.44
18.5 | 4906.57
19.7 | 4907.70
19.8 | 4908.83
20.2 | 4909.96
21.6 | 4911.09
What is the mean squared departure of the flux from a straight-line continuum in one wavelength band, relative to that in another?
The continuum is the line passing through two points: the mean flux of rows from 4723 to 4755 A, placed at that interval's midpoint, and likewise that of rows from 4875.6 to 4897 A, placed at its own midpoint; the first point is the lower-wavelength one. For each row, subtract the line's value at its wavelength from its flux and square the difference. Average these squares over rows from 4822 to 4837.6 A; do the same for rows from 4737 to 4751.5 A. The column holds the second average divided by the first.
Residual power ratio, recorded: 0.59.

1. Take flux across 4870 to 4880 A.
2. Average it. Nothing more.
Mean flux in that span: 21.0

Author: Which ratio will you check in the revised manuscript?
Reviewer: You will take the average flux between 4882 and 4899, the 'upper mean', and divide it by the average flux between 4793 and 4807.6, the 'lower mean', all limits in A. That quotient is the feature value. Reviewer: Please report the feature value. 0.89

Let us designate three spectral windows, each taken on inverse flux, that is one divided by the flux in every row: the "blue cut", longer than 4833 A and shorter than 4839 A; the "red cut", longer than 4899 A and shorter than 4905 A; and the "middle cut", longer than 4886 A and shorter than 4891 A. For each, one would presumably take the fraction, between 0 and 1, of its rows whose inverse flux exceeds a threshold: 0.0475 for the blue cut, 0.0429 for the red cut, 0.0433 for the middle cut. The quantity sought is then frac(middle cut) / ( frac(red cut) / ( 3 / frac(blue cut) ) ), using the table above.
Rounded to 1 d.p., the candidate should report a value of 5.0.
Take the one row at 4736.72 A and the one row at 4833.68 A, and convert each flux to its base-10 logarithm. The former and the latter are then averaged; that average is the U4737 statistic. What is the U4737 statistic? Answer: 1.38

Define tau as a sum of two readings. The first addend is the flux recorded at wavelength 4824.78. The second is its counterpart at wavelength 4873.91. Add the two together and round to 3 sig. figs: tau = 41.8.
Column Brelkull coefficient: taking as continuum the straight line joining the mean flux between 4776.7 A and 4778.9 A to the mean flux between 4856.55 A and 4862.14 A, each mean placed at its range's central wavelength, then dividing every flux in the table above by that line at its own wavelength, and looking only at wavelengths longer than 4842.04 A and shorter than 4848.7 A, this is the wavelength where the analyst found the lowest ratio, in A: 4844.82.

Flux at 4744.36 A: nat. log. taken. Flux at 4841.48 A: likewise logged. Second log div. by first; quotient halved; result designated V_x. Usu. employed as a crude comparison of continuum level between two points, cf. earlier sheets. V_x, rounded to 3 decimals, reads 0.510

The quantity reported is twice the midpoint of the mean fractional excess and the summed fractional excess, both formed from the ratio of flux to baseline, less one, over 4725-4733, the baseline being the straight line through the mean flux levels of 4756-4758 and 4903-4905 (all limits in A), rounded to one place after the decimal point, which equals -1.3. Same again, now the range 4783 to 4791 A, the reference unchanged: 2.4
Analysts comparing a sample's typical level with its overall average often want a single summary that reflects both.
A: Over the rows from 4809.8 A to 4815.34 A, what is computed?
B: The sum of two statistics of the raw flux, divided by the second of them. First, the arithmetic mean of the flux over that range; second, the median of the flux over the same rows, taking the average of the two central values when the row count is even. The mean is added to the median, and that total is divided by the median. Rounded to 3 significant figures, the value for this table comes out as 2.00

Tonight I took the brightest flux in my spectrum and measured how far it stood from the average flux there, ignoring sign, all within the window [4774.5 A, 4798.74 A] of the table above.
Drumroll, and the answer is 15.1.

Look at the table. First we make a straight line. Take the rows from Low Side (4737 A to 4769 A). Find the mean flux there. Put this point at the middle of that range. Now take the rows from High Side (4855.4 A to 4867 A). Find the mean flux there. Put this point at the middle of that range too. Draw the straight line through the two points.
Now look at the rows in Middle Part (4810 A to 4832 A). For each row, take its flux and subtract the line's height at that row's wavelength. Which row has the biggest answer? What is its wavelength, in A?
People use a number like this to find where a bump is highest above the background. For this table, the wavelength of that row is 4819.23 A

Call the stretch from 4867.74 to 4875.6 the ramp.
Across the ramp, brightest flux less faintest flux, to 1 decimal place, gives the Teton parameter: 2.2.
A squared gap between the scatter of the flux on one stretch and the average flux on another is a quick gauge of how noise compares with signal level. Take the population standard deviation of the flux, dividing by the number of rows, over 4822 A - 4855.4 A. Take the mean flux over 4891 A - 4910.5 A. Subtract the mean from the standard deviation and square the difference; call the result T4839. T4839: 362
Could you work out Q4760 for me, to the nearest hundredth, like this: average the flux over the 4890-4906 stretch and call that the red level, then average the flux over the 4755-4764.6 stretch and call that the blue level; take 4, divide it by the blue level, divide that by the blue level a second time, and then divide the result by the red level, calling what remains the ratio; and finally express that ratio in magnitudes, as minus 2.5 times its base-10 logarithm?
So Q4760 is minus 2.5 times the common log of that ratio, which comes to 8.63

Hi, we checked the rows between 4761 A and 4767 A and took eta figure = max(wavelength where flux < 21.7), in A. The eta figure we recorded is 4766.26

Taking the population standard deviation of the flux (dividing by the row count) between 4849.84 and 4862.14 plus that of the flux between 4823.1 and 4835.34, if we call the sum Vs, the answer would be 5.0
